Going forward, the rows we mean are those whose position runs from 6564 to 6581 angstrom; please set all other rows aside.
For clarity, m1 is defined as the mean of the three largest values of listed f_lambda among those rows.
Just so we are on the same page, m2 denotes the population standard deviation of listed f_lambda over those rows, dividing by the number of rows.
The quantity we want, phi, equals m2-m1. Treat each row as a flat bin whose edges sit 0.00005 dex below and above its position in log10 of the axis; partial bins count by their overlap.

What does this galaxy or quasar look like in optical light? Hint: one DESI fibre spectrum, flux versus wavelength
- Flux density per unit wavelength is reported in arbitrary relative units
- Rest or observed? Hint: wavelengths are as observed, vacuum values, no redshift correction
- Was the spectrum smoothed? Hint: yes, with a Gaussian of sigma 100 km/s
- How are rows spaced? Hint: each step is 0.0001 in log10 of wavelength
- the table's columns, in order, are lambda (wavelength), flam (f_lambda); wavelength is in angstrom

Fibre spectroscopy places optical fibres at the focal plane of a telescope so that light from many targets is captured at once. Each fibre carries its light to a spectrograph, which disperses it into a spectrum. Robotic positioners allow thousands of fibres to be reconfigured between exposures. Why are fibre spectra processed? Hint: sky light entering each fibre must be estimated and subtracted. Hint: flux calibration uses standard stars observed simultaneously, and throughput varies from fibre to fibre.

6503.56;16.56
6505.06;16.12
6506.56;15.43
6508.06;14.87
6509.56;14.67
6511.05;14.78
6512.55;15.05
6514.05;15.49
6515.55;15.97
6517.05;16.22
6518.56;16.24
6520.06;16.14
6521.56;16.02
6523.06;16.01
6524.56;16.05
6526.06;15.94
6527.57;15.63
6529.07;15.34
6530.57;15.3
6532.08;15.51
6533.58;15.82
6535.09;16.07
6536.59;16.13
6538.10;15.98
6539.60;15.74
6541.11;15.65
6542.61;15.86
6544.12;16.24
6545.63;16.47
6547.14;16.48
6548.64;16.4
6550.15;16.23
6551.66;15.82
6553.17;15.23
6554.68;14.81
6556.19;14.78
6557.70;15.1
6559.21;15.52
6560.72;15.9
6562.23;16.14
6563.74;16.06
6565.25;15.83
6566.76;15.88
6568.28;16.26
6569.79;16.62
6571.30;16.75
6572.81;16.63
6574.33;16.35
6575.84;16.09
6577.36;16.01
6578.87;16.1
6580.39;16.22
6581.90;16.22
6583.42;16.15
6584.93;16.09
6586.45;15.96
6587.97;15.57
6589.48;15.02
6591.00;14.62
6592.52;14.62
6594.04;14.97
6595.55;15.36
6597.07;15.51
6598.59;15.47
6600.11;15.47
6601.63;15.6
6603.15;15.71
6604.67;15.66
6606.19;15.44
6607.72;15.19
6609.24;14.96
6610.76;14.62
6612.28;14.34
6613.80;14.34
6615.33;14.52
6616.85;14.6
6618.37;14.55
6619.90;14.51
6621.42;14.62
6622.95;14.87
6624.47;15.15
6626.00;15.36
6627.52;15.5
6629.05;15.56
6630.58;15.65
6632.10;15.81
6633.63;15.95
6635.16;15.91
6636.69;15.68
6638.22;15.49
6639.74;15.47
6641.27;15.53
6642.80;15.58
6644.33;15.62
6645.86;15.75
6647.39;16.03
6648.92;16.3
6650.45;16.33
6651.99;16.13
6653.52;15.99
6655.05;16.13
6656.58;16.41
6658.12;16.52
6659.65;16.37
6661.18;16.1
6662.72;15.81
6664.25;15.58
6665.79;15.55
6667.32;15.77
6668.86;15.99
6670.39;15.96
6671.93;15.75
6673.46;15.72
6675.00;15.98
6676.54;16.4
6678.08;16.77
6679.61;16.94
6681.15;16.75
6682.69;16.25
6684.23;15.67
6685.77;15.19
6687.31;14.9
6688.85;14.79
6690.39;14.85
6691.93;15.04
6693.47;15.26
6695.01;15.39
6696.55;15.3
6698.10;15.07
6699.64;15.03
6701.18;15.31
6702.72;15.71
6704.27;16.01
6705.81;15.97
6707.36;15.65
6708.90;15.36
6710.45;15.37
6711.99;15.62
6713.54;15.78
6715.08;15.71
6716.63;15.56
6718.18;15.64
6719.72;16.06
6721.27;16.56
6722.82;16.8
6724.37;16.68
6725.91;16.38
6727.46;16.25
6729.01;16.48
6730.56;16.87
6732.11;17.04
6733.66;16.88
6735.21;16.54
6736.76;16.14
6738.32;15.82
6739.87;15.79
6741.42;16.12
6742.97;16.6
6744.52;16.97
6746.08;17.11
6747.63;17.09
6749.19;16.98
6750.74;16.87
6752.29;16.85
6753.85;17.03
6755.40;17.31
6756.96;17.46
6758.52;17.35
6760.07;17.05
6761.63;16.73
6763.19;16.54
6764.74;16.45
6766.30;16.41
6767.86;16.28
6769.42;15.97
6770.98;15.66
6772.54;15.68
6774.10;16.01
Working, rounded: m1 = 16.7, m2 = 0.30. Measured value -16.4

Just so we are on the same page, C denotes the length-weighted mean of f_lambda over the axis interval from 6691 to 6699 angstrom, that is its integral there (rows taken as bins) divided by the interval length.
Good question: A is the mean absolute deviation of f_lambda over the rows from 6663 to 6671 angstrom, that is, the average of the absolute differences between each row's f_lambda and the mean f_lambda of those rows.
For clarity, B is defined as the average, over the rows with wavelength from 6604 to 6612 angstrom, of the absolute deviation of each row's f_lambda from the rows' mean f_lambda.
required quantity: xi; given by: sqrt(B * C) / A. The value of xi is 13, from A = 0.16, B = 0.31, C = 15.2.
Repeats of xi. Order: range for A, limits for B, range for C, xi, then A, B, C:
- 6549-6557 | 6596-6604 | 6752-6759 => 2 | 0.52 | 0.08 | 17.2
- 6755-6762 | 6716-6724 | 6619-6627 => 11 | 0.23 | 0.44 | 14.9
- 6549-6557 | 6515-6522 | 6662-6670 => 2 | 0.52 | 0.10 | 15.8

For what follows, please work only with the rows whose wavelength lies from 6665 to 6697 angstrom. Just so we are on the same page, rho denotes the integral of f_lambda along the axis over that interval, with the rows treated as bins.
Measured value 503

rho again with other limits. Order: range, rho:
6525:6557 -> 505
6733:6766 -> 552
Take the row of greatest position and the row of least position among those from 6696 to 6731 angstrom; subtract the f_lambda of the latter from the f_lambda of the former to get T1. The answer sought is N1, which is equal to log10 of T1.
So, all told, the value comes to 0.20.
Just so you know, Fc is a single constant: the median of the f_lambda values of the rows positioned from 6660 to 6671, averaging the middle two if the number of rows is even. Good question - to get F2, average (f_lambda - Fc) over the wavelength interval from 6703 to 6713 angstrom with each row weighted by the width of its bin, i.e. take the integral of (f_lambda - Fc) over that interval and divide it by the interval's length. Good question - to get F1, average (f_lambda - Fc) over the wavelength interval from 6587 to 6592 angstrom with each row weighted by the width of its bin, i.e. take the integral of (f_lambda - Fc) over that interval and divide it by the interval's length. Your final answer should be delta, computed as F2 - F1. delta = 0.6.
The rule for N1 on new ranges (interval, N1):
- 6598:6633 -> -0.47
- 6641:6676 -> -0.35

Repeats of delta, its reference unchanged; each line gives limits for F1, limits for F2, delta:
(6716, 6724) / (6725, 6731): 0.3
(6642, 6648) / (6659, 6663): 0.4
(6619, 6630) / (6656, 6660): 1.4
